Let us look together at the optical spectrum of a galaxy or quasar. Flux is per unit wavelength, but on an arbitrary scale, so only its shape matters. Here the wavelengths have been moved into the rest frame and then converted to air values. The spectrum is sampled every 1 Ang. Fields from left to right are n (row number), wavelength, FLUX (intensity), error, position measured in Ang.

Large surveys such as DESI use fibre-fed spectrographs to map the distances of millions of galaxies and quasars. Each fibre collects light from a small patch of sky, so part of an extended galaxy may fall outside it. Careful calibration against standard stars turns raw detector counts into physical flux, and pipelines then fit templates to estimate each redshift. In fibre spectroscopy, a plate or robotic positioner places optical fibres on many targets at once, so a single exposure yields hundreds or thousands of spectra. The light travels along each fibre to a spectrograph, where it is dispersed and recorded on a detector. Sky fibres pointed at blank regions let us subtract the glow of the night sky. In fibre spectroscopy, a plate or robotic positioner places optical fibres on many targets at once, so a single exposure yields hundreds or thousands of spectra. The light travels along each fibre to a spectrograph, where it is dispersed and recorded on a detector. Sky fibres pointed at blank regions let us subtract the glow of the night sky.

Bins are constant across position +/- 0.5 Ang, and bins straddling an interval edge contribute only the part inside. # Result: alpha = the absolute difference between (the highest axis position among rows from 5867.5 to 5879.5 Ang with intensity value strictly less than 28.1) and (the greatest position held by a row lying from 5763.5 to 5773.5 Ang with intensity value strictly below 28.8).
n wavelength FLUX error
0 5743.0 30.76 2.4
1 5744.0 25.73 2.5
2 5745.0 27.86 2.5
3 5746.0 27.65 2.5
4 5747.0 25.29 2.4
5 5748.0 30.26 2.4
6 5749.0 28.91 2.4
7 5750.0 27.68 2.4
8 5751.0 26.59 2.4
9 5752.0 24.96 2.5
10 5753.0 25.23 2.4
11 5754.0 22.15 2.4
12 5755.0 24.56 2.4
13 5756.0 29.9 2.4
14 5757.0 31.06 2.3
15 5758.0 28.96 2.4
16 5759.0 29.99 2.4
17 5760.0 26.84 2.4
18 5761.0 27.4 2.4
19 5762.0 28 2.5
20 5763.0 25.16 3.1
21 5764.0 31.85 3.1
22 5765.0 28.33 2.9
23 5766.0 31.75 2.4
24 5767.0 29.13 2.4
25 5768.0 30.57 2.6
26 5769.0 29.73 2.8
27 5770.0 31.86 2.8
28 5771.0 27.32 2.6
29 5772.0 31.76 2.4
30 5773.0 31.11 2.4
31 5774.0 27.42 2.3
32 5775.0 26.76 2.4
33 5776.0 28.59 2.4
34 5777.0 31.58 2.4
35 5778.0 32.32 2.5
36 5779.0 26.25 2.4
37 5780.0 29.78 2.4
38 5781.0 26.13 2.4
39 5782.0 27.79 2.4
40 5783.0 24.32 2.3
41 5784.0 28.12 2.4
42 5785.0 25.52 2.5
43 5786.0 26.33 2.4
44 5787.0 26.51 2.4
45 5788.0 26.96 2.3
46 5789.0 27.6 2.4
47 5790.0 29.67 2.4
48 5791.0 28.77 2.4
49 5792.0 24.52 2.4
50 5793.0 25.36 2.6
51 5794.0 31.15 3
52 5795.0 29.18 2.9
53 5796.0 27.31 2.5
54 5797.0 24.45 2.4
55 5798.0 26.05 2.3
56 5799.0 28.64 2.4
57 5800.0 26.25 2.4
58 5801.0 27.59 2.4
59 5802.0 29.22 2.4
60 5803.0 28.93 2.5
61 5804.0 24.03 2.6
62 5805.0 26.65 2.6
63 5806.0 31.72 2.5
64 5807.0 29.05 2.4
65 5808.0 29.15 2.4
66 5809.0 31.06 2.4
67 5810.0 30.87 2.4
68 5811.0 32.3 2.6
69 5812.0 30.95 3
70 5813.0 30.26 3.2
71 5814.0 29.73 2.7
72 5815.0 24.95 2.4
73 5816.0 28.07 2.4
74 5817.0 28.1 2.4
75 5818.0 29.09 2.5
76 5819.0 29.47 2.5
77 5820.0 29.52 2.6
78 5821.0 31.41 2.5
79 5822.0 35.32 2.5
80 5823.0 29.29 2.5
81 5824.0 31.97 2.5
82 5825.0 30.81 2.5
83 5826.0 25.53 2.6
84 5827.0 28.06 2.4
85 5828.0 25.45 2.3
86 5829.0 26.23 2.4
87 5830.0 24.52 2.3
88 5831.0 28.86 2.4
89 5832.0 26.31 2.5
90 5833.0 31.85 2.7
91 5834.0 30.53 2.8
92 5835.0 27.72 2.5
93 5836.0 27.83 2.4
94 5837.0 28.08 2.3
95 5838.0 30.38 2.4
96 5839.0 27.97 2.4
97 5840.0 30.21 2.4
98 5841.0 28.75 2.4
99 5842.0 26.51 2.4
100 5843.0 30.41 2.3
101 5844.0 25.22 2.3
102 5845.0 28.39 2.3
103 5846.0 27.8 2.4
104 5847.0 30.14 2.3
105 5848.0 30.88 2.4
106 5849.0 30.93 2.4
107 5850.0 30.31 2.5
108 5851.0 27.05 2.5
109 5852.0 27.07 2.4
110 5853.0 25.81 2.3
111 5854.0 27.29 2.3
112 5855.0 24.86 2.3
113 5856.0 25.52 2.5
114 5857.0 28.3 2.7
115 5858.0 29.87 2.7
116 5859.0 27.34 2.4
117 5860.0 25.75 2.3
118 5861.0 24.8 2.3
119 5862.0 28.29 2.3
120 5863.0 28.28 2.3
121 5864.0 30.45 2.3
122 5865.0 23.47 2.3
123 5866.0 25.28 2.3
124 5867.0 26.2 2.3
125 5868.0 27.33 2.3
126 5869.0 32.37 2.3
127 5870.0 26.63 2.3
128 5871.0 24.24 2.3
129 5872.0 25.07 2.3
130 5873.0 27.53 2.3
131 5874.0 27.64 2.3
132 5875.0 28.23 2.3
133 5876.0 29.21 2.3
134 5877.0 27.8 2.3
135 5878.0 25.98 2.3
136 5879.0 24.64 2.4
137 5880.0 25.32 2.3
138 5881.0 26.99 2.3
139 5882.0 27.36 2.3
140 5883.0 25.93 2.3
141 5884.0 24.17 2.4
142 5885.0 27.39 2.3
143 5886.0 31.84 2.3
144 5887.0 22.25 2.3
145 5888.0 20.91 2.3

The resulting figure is 108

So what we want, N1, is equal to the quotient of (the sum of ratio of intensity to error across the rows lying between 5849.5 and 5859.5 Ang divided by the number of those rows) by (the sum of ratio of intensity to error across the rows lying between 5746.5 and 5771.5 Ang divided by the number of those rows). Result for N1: 0.99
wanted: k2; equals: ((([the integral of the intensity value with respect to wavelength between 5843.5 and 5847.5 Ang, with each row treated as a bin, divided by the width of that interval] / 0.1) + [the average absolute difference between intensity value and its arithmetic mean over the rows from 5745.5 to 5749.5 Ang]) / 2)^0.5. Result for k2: 11.8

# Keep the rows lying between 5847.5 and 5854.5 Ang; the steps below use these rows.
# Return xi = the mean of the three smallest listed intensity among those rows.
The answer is 26.6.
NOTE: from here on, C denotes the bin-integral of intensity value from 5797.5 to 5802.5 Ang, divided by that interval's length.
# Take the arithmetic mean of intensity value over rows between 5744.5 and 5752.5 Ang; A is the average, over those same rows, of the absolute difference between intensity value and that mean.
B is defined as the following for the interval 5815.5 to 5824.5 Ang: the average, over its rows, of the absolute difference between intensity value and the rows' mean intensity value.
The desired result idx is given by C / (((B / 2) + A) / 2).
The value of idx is 24.8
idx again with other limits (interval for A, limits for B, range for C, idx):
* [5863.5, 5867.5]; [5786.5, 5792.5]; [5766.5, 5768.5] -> 21.9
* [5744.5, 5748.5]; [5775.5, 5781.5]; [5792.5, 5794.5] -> 24.0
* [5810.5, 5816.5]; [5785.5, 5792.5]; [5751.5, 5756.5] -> 19.9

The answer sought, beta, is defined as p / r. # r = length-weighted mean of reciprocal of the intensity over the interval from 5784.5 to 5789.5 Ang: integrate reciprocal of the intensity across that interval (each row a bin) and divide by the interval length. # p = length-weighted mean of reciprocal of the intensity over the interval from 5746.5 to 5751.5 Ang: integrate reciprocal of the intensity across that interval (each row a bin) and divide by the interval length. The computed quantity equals 0.96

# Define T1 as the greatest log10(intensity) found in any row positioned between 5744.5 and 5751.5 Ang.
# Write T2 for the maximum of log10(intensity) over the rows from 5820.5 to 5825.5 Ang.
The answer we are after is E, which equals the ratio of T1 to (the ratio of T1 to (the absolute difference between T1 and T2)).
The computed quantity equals 0.07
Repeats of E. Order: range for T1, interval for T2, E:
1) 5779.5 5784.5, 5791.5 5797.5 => 0.02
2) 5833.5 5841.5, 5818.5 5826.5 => 0.06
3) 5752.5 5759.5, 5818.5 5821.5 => 0.00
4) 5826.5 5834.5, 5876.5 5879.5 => 0.06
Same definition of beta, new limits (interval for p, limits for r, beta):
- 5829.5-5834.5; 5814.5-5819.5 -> 0.99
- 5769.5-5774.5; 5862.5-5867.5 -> 0.89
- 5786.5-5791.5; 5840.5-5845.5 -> 1.00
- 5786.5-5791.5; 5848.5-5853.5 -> 1.01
